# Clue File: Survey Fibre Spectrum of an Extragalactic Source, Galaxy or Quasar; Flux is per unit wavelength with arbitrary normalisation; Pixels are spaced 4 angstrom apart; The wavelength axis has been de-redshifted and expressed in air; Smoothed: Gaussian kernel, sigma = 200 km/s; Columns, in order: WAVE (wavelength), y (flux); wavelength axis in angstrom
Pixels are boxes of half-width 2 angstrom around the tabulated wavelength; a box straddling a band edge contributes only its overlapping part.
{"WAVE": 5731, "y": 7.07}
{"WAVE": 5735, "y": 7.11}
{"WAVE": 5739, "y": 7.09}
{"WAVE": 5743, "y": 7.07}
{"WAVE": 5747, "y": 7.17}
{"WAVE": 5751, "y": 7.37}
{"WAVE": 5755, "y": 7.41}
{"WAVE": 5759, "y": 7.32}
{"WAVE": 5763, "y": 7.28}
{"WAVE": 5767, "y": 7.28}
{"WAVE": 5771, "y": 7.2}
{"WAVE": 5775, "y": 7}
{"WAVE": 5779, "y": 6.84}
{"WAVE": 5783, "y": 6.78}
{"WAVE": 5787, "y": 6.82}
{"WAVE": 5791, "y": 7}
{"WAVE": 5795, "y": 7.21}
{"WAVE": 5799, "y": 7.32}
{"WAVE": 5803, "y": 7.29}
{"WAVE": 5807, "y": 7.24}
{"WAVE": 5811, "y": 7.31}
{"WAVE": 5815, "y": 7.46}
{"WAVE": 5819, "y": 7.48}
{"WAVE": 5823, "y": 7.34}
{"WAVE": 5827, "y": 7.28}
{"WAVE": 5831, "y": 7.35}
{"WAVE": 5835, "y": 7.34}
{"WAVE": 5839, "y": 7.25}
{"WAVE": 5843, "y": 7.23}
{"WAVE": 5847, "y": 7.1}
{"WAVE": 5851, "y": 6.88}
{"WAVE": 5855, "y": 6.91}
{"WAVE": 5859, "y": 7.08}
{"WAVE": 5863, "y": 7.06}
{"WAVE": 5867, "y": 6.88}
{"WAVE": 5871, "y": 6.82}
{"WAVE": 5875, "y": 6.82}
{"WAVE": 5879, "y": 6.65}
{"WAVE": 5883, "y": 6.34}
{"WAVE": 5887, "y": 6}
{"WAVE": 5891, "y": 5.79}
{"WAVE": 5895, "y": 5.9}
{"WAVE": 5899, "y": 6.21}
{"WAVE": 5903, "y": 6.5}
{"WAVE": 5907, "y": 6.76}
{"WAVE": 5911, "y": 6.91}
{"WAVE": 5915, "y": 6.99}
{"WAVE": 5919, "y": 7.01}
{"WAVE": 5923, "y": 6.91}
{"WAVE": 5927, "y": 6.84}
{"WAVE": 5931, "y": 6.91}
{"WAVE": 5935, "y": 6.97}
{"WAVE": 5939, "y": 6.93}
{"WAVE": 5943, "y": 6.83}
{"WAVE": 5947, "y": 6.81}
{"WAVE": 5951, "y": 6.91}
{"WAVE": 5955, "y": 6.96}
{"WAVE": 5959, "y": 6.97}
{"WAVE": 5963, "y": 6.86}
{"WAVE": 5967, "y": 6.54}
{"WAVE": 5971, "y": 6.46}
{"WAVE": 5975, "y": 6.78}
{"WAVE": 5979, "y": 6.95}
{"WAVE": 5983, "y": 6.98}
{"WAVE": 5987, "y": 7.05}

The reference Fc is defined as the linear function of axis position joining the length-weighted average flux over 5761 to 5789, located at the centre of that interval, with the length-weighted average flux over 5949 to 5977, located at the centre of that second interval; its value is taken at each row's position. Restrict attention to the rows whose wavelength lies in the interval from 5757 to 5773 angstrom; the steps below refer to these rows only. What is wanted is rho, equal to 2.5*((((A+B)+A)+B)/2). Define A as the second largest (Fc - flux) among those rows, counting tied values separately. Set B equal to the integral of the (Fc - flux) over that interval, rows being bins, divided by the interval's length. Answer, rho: -1.2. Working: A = -0.2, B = -0.23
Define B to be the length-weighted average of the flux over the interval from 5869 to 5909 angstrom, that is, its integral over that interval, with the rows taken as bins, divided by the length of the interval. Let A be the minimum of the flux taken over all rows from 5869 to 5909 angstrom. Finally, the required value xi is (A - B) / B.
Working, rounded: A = 5.79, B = 6.38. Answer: -0.09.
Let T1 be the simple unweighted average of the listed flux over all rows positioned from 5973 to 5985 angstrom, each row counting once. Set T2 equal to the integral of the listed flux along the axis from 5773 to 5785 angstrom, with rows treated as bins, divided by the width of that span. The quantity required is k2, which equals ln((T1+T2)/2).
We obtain 1.93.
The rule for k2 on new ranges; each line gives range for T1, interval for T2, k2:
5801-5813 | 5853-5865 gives 1.97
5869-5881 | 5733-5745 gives 1.94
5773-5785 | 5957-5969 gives 1.92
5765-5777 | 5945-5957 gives 1.95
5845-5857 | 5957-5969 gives 1.93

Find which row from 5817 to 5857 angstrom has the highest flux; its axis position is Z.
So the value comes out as 5819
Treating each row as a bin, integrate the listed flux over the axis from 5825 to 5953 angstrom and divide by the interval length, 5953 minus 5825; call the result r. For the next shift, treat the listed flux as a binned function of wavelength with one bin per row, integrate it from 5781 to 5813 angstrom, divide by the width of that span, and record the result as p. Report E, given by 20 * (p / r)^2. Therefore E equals 21.8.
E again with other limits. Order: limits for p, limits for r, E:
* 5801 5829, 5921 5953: 22.7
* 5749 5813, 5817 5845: 19.1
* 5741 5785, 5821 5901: 22.1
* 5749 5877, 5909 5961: 21.4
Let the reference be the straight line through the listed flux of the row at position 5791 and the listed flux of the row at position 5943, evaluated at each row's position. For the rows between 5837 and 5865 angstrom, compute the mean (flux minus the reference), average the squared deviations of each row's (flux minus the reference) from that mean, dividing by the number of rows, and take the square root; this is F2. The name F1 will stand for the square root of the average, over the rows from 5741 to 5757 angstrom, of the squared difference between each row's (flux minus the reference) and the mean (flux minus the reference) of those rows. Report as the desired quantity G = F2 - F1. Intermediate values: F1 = 0.15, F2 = 0.13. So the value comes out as -0.02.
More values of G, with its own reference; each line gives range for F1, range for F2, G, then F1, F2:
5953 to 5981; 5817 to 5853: -0.04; 0.19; 0.15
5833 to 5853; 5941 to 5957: -0.09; 0.15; 0.07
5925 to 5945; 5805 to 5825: 0.04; 0.05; 0.09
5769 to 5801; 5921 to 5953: -0.14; 0.19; 0.05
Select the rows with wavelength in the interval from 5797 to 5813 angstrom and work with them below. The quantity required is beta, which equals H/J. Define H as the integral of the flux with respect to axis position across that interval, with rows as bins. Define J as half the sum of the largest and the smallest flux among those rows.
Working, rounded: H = 116.6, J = 7.3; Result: 16.0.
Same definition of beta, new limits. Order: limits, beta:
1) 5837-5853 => 16.1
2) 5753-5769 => 16.0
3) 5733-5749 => 16.0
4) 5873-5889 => 16.1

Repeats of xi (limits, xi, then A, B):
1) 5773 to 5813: -0.04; 6.78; 7.08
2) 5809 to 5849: -0.03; 7.1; 7.31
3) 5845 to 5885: -0.07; 6.34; 6.85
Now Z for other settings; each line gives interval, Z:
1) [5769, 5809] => 5799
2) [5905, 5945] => 5919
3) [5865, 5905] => 5867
